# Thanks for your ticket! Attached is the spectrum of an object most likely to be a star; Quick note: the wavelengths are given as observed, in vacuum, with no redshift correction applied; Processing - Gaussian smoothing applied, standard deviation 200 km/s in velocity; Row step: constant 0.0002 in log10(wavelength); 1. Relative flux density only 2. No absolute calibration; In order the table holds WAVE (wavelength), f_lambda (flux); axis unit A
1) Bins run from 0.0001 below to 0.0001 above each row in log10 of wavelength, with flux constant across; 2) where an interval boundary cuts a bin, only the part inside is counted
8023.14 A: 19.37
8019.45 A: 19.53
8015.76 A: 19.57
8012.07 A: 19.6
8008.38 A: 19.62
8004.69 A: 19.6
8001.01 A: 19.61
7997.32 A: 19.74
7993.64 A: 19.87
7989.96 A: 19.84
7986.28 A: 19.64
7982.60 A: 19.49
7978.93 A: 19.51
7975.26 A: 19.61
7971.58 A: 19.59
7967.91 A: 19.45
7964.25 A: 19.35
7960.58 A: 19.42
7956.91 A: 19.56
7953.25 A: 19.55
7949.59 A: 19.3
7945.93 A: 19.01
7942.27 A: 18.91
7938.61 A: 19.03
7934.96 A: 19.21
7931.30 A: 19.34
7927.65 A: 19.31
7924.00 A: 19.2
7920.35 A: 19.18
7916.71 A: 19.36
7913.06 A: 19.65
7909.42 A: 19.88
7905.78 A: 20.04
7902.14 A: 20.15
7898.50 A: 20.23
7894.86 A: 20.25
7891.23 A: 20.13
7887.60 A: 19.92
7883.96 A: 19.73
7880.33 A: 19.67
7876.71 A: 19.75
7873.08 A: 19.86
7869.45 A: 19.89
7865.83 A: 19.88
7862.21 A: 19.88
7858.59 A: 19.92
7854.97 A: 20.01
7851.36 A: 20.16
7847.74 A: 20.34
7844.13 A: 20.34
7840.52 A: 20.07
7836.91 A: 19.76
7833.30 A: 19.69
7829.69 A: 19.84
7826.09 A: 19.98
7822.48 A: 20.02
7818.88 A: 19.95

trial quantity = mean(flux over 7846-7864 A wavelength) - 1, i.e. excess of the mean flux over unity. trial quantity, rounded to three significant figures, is 19.1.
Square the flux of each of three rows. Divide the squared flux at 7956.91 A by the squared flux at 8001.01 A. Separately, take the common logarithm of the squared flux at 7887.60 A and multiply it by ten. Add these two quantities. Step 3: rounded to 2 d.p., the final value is 26.98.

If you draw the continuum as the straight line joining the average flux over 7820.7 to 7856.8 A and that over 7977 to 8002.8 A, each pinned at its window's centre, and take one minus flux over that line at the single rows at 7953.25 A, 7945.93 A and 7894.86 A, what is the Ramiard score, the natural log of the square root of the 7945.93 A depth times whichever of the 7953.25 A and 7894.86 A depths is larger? -3.91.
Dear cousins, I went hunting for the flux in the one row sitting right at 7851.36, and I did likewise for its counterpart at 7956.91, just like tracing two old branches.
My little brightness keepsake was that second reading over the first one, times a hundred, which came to 97.0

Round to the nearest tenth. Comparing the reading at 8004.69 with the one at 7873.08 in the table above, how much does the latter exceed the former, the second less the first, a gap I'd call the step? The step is 0.3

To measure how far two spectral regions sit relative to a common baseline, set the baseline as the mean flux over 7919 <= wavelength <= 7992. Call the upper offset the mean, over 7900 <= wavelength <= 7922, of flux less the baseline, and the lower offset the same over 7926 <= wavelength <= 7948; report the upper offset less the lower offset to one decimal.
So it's 0.6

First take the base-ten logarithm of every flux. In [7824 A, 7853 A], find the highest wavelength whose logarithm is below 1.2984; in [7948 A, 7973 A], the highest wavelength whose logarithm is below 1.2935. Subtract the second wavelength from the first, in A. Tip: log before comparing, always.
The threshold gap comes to -134.7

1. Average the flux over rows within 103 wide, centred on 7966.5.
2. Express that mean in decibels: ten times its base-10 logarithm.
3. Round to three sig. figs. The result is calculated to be 12.9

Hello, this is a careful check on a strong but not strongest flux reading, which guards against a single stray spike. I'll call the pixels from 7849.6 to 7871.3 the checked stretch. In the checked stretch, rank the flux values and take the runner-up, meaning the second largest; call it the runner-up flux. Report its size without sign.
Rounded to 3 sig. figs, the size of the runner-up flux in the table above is 20.0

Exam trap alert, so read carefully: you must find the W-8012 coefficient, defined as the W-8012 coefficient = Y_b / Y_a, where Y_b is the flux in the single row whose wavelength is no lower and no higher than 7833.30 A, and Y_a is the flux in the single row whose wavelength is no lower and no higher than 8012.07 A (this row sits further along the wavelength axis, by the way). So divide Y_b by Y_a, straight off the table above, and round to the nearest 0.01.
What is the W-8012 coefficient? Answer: 1.00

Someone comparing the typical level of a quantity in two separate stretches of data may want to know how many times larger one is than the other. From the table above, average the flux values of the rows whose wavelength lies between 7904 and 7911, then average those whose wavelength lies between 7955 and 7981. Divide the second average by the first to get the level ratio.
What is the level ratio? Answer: 0.98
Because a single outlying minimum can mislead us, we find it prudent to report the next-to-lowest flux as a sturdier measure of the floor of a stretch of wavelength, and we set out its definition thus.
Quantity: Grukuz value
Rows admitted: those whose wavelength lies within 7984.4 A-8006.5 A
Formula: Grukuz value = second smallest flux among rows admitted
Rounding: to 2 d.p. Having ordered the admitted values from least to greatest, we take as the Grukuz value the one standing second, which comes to 19.61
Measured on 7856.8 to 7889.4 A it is 19.73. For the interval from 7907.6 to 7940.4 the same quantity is 19.18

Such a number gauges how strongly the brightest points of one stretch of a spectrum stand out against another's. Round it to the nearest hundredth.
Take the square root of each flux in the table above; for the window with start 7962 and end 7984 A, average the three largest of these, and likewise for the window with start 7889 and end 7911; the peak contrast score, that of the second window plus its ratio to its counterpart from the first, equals 5.51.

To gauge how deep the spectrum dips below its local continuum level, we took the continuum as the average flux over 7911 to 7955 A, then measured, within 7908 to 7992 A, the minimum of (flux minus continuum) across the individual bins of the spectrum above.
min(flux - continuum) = -0.3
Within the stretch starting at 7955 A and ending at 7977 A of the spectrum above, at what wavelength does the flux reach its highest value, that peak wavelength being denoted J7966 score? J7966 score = 7975.26 A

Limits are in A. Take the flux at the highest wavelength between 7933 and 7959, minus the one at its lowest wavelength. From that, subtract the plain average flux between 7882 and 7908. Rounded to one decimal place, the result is -19.7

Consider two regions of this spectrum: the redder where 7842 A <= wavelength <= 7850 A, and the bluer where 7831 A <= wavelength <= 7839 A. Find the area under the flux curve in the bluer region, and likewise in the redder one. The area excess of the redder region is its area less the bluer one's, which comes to 5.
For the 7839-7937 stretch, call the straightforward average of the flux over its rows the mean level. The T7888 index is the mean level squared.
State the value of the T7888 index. 393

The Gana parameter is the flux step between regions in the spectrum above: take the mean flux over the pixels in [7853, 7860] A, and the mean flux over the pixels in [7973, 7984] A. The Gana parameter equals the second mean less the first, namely -0.4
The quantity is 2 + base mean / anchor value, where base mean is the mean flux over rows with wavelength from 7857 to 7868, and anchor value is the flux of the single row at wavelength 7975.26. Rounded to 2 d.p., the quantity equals 3.01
